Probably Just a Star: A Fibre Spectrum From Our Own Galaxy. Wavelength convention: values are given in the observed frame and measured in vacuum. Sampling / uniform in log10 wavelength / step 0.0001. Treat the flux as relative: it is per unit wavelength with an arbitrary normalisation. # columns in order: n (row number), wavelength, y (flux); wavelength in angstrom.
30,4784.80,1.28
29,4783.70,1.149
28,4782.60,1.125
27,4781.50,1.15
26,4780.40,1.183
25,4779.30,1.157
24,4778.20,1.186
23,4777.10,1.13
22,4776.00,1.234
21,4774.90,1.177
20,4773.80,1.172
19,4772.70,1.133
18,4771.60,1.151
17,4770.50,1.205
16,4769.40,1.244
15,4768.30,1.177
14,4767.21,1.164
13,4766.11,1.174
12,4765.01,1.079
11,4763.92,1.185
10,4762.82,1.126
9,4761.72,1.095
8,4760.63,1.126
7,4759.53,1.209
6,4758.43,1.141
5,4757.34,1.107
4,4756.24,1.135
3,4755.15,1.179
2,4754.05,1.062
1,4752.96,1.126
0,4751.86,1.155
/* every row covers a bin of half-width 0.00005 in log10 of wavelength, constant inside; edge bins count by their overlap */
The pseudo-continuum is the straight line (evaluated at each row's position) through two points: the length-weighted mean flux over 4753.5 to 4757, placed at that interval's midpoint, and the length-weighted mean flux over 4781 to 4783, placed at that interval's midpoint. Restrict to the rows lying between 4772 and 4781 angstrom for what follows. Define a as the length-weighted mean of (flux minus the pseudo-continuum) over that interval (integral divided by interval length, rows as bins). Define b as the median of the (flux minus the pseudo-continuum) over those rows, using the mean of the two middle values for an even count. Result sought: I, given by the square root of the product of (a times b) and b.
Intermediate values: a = 0.035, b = 0.040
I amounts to 0.007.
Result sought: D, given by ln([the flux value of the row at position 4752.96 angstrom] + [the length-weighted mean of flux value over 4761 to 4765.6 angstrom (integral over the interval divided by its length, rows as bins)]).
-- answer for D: 0.81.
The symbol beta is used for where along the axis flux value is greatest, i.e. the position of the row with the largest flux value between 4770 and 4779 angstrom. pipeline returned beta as 4776.00 angstrom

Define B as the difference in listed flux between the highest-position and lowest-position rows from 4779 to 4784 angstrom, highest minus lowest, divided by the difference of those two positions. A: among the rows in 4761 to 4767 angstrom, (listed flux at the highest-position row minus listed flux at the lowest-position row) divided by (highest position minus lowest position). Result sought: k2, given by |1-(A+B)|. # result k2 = 0.98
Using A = 0.018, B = -0.002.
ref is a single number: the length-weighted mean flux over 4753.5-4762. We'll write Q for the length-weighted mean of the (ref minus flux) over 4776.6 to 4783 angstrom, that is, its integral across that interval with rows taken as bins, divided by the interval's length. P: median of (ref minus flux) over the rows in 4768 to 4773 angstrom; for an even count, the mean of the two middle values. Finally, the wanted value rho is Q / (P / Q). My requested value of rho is -0.01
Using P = -0.044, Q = -0.023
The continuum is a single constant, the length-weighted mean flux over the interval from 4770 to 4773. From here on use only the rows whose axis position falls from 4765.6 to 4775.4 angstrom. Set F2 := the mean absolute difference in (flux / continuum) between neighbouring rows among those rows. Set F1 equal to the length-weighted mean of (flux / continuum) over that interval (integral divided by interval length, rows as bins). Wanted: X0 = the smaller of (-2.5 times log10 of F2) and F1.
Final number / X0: 1.01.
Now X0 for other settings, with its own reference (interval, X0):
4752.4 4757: 0.97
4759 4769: 0.99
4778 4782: 1.00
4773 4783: 1.00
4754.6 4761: 0.99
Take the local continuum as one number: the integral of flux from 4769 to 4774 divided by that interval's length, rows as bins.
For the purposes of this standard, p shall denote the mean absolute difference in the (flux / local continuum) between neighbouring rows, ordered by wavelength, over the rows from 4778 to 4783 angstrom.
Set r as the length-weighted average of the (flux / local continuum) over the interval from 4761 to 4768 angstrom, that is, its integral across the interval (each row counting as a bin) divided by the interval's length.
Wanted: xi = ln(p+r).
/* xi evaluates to -0.009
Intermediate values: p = 0.024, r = 0.97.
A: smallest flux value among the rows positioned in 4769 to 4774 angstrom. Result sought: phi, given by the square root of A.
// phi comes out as 1.06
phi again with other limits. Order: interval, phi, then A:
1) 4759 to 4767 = 1.04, 1.079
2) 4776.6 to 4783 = 1.06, 1.125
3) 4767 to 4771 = 1.08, 1.164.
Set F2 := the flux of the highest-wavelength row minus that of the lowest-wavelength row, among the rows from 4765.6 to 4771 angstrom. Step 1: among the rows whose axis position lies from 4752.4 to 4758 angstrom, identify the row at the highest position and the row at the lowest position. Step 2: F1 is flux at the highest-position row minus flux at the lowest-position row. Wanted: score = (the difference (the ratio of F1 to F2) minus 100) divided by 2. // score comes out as -50.3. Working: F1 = -0.019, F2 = 0.031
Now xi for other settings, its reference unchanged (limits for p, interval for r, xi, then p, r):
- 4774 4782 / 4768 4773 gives 0.046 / 0.043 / 1.00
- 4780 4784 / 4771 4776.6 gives 0.018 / 0.023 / 0.99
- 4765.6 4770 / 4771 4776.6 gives 0.020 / 0.025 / 0.99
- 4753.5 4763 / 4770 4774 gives 0.033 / 0.046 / 0.99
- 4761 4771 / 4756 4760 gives 0.018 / 0.045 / 0.97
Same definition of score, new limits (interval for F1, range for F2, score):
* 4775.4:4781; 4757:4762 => -47.9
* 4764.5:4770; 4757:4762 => -56.9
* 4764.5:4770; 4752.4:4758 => -54.3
